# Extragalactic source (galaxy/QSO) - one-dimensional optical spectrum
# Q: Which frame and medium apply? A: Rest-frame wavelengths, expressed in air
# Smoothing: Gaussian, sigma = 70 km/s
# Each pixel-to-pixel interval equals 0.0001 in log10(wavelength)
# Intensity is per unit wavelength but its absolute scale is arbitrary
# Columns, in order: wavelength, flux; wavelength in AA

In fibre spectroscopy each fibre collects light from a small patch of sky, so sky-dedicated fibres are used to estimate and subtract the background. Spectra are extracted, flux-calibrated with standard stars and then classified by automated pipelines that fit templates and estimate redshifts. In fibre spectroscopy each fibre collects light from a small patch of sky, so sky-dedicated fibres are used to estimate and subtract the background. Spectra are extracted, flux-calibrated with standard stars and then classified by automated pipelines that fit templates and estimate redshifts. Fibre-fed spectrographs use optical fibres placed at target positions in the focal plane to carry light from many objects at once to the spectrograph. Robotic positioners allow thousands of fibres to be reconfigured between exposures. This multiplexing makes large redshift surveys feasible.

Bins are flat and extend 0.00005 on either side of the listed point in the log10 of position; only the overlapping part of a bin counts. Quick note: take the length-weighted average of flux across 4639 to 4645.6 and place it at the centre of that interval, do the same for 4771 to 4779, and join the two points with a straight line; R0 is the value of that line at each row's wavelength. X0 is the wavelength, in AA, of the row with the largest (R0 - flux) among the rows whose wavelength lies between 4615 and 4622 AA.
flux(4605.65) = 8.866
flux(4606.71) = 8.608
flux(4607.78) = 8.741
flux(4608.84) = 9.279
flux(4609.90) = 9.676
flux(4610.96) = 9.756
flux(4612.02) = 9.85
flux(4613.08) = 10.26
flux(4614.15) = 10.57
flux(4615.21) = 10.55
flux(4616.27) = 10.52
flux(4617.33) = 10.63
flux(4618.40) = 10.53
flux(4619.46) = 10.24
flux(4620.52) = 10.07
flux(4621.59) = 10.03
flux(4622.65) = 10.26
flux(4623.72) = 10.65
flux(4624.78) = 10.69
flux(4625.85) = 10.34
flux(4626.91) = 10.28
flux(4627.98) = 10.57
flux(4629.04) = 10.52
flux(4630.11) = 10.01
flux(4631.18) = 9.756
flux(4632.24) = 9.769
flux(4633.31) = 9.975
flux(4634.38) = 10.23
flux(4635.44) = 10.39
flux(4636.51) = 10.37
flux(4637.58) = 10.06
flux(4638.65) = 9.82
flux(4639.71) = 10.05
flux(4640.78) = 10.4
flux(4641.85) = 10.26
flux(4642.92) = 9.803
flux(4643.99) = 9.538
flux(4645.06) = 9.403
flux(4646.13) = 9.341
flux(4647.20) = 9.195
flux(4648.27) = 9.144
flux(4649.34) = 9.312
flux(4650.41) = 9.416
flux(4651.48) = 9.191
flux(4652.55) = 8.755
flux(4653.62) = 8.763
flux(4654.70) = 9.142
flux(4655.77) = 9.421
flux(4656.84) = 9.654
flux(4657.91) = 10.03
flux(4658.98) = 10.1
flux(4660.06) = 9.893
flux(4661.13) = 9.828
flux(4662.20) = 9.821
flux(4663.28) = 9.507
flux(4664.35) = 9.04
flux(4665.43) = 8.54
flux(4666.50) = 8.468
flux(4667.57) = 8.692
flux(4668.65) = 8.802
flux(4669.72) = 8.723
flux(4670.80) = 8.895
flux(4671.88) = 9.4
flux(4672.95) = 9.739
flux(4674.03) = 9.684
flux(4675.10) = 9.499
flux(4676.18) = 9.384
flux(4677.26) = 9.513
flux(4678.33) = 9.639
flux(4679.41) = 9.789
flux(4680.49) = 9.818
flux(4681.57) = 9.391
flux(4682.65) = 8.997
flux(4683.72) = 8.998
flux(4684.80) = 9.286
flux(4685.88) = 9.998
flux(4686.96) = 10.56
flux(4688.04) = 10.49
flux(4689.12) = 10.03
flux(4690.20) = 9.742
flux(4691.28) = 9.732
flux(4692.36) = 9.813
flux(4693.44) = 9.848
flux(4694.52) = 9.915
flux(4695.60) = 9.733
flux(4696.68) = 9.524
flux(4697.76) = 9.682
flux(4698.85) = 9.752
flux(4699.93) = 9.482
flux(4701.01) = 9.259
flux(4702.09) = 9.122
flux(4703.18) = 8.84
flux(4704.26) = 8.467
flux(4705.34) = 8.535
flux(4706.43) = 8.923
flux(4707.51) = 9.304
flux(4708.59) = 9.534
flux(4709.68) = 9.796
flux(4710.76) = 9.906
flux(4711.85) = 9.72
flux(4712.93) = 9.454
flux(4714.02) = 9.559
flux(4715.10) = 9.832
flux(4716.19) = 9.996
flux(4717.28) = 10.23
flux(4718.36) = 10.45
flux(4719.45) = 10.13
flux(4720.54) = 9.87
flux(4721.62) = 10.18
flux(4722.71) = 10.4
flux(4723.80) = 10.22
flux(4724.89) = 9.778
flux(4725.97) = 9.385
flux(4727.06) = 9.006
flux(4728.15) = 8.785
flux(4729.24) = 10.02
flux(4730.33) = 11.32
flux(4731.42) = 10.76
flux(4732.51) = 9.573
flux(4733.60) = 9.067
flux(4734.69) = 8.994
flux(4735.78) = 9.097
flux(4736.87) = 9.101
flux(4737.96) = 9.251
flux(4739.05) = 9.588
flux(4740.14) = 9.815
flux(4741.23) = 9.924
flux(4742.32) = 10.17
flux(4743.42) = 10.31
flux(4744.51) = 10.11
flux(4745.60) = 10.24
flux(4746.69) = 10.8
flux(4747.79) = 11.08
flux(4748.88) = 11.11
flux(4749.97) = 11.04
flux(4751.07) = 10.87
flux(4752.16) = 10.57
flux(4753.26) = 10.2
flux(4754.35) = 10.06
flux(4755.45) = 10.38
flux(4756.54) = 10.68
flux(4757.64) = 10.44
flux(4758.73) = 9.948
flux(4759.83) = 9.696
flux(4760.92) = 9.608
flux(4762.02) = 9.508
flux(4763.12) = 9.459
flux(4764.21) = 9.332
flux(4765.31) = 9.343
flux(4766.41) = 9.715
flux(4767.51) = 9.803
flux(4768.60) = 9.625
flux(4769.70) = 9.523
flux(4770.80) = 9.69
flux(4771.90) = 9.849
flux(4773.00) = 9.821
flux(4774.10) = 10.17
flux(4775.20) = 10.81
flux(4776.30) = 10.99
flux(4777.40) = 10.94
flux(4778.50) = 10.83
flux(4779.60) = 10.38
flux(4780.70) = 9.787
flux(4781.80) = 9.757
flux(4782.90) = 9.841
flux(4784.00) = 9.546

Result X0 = 4621.59 AA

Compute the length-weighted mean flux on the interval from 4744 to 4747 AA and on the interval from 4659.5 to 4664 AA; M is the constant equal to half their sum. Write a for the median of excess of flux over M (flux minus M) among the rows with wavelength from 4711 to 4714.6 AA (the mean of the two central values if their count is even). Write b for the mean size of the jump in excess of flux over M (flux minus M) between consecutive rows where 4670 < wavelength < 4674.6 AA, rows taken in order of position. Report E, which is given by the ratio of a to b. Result -2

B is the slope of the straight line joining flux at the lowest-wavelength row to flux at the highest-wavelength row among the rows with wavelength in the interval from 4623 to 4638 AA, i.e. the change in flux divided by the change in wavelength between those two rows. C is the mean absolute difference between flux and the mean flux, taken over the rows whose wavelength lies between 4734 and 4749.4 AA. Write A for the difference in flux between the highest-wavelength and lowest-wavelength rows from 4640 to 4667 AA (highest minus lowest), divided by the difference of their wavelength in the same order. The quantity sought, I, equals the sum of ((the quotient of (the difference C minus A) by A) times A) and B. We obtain 0.61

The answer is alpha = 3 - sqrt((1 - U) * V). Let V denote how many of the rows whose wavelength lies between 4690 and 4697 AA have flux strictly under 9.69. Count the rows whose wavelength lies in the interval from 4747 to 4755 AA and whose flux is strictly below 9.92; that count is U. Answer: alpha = 2.0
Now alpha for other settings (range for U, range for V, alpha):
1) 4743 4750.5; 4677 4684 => 0.8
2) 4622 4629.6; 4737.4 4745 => 1.6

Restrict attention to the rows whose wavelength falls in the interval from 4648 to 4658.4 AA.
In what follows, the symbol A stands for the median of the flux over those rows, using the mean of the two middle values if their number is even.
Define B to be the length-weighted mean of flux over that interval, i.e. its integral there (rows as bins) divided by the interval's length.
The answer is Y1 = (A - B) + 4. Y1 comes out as 3.97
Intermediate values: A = 9.3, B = 9.3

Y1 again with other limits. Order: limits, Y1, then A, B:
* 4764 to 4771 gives 4.05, 9.6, 9.6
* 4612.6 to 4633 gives 4.02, 10.3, 10.3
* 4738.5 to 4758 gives 3.94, 10.3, 10.4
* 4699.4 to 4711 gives 4.08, 9.3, 9.2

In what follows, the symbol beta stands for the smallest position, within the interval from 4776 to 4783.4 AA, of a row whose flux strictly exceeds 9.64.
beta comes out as 4776.30 AA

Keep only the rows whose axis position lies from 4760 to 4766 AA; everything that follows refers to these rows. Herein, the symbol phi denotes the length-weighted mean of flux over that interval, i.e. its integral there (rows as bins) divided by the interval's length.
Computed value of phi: 9.5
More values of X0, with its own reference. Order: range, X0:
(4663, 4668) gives 4666.50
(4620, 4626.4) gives 4621.59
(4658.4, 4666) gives 4665.43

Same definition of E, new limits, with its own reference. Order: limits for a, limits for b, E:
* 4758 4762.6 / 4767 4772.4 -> -3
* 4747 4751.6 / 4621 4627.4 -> 5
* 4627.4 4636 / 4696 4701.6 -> 0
